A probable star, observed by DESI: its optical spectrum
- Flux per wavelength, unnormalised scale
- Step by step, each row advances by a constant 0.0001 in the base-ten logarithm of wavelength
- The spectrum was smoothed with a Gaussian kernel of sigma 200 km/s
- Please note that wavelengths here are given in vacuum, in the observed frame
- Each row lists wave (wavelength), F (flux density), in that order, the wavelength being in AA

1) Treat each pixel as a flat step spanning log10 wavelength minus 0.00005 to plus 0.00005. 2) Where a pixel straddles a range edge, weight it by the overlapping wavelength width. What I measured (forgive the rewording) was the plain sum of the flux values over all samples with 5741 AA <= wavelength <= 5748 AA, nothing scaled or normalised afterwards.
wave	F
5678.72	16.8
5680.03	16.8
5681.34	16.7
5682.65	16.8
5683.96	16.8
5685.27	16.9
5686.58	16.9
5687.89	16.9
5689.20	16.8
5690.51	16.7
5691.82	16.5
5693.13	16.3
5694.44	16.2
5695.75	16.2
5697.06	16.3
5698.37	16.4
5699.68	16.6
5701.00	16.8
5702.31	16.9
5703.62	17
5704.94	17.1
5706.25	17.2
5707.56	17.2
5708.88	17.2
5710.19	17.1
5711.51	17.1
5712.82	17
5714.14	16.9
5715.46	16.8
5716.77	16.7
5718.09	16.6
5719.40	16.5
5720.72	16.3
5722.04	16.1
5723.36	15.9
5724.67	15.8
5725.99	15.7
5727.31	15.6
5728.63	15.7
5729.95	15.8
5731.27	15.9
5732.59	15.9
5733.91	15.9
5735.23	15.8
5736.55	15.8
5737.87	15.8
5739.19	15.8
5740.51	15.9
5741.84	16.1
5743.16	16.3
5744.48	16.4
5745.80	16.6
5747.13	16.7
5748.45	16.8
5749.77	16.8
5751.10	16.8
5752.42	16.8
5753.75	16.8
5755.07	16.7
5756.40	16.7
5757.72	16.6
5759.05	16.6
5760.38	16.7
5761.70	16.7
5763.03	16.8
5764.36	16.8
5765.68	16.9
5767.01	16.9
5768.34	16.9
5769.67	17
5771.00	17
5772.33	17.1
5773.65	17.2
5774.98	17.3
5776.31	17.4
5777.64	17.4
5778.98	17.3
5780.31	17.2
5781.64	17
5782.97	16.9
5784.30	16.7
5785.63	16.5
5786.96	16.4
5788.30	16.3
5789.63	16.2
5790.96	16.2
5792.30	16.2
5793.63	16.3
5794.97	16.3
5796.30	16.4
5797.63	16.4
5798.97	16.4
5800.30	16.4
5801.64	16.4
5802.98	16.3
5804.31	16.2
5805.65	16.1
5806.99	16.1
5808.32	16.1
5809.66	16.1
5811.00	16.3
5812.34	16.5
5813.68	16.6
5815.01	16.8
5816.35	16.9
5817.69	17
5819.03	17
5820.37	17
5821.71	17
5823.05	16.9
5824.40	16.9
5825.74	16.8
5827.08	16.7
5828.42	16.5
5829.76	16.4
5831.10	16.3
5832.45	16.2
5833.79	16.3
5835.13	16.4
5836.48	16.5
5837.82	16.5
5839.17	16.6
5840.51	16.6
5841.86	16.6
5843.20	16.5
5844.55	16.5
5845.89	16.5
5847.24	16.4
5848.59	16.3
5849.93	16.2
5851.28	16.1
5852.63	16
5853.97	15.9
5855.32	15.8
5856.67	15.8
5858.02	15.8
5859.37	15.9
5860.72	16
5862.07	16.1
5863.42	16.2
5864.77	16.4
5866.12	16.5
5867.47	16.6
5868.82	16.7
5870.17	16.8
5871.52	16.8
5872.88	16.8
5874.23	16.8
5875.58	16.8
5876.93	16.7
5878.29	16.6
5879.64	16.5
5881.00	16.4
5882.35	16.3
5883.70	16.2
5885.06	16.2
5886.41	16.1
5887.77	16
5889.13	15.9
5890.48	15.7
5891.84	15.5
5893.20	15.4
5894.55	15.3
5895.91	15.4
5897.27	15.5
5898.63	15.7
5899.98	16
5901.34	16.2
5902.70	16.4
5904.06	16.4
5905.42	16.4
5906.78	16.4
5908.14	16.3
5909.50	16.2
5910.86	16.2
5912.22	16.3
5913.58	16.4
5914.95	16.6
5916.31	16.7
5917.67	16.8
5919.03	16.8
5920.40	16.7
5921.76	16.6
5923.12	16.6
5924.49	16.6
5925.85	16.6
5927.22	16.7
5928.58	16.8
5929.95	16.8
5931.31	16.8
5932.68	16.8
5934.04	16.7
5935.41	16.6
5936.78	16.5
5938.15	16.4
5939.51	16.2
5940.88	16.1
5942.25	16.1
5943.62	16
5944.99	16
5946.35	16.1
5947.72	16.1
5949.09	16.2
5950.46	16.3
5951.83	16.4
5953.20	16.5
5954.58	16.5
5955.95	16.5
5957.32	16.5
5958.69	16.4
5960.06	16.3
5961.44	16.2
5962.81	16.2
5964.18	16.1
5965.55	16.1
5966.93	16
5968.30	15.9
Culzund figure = 82.1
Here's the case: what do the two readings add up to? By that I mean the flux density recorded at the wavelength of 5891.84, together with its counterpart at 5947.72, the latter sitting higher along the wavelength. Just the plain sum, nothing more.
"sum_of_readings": 31.6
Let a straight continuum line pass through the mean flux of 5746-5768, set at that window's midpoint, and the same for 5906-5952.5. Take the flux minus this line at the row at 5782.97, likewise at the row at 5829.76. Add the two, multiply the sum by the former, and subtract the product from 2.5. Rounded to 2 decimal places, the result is 2.51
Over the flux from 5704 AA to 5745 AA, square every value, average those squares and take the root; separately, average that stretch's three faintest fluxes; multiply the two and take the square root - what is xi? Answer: 16.0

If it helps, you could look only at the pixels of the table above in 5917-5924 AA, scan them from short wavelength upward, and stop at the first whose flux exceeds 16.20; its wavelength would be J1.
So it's 5917.67 AA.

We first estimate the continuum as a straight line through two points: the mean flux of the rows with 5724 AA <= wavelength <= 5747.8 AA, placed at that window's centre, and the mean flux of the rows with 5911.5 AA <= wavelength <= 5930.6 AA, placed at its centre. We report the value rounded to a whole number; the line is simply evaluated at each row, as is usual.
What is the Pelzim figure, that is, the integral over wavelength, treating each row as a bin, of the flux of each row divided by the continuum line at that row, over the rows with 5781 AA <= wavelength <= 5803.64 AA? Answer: 23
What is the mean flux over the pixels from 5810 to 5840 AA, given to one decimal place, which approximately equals 16.6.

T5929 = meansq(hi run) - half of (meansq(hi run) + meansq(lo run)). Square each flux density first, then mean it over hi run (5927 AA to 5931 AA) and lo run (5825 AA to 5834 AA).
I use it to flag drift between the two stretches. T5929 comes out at 5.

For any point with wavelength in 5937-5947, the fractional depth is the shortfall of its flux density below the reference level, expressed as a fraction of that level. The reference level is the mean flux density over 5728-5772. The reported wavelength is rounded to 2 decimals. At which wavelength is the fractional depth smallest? 5938.15 AA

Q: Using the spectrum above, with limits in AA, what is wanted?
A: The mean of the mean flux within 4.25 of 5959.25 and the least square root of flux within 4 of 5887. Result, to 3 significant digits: 10.2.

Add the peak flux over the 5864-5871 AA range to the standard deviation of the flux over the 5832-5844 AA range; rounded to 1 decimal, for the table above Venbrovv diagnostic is 16.9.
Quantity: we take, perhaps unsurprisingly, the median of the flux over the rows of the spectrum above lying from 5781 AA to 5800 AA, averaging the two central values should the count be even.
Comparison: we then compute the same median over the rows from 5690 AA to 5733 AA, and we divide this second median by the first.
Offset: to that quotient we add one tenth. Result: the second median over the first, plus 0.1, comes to 1.11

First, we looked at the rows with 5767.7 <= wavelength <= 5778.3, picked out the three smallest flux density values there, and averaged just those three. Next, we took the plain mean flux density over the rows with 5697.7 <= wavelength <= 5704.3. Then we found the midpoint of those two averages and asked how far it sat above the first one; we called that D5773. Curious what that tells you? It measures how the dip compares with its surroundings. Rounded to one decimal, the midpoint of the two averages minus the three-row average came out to -0.1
